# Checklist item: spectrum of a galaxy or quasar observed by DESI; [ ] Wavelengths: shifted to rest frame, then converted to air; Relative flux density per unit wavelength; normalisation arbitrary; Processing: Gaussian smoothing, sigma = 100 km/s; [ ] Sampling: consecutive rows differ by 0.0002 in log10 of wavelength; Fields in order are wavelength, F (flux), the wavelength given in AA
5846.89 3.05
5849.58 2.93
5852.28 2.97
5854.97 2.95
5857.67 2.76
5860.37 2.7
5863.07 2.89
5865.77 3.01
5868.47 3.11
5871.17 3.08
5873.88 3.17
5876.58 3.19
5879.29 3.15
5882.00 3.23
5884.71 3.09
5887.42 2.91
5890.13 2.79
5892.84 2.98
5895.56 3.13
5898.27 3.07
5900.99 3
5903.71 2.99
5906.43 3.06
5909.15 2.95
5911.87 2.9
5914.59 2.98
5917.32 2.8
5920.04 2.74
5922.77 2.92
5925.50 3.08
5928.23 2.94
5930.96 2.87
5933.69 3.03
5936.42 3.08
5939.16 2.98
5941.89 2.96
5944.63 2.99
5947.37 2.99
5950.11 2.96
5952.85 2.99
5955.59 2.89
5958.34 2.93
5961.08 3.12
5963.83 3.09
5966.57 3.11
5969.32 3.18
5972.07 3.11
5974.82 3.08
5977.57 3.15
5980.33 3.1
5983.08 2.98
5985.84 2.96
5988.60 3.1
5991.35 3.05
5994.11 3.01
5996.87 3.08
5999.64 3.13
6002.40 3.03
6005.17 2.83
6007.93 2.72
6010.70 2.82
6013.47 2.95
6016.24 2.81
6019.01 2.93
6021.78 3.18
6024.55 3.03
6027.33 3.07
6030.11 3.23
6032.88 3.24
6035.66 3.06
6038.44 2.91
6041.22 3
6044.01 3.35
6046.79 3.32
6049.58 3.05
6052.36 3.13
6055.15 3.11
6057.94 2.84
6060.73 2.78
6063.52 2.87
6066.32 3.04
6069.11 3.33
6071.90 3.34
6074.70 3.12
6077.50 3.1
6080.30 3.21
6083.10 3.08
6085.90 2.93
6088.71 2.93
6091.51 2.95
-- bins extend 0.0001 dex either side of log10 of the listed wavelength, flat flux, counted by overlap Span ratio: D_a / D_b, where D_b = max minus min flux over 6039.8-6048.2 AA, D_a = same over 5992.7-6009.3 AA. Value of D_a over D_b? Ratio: 1.2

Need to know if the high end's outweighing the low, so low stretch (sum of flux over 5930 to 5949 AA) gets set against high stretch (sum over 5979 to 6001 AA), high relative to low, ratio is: 1.2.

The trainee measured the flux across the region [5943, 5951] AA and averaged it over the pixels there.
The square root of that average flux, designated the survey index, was 1.73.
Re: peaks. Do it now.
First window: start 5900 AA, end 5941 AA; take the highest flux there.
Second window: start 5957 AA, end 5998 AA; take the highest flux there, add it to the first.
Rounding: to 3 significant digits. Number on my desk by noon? 6.26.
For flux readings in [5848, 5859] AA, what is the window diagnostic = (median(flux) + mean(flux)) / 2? 2.92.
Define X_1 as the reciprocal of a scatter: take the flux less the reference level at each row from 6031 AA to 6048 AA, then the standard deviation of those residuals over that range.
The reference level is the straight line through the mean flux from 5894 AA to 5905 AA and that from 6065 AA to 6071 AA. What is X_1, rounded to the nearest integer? 6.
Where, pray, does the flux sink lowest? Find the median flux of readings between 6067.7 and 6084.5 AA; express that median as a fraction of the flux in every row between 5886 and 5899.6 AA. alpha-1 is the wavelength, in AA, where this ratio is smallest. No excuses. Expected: 5895.56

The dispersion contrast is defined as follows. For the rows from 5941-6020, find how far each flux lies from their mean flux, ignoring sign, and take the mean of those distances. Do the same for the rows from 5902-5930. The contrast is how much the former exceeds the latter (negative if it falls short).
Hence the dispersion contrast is 0.0139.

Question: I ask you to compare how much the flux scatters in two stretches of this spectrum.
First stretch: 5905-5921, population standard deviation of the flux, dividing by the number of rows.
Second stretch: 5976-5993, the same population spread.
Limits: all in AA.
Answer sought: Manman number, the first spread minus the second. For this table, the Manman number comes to 0.04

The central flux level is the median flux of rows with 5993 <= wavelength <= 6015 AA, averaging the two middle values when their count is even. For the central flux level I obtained 2.98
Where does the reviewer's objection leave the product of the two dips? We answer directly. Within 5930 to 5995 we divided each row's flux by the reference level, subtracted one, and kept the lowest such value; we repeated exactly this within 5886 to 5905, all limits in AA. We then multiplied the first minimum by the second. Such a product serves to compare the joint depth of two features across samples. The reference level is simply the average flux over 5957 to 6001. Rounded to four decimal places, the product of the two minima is 0.0061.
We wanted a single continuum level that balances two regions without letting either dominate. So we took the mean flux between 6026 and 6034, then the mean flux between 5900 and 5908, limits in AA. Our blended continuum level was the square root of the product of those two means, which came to 3.097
